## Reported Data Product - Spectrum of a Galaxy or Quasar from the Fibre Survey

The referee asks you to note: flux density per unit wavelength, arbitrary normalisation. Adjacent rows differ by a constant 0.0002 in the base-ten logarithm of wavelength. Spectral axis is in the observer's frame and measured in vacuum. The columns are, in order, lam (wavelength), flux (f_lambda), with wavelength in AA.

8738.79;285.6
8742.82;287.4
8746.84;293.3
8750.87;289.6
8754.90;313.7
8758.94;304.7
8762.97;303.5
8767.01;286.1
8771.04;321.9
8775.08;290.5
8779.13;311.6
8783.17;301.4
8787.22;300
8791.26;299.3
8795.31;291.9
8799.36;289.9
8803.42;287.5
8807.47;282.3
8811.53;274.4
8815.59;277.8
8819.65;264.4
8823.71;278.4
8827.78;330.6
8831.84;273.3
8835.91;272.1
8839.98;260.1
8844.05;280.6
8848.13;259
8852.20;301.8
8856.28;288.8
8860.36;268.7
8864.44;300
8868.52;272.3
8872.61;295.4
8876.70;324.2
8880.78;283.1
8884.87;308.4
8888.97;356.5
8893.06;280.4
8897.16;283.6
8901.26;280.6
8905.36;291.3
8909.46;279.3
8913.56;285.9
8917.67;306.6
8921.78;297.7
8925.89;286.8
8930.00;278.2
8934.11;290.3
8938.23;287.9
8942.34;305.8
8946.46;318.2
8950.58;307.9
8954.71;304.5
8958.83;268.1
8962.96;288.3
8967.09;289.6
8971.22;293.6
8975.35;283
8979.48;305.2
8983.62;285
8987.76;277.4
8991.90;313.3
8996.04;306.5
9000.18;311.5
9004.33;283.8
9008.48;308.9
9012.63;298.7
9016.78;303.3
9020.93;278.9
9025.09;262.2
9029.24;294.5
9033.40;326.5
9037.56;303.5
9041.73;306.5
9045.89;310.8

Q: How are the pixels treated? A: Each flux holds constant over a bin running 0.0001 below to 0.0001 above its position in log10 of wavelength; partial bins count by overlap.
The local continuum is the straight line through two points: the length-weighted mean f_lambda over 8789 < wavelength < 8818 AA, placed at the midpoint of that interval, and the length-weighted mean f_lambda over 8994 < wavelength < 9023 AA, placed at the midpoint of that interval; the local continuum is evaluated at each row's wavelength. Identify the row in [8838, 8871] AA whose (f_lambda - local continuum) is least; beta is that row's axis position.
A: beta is 8848.13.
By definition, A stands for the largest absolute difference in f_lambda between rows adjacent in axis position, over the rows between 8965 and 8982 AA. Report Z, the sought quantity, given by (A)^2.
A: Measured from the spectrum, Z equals 493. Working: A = 22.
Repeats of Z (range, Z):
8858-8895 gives 5791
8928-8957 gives 320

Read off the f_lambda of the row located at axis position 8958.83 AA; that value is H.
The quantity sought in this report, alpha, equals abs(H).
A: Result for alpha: 268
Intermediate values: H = 268.1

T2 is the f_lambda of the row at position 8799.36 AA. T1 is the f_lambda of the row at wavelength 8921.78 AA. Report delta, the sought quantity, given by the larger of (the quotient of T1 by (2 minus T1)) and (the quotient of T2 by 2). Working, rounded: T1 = 297.7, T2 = 289.9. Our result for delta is 145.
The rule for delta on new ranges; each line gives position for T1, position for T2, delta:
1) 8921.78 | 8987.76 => 139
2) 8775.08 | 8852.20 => 151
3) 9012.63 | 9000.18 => 156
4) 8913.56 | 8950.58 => 154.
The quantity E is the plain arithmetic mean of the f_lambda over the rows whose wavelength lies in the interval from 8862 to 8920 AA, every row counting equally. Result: 296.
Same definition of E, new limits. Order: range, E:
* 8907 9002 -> 294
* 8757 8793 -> 302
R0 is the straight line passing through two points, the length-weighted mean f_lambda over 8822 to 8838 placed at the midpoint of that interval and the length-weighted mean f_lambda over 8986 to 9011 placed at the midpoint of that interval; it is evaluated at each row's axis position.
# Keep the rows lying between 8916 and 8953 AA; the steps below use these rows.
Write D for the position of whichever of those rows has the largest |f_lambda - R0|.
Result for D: 8946.46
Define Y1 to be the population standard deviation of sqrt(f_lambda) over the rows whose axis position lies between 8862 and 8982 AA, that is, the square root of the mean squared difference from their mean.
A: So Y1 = 0.5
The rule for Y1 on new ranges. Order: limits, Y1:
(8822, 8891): 0.7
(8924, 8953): 0.4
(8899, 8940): 0.2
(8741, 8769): 0.3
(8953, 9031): 0.4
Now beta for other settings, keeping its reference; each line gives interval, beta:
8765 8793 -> 8767.01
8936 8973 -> 8958.83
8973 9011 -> 8987.76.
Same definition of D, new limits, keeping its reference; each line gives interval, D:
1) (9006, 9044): 9025.09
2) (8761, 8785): 8771.04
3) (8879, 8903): 8888.97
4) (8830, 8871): 8848.13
